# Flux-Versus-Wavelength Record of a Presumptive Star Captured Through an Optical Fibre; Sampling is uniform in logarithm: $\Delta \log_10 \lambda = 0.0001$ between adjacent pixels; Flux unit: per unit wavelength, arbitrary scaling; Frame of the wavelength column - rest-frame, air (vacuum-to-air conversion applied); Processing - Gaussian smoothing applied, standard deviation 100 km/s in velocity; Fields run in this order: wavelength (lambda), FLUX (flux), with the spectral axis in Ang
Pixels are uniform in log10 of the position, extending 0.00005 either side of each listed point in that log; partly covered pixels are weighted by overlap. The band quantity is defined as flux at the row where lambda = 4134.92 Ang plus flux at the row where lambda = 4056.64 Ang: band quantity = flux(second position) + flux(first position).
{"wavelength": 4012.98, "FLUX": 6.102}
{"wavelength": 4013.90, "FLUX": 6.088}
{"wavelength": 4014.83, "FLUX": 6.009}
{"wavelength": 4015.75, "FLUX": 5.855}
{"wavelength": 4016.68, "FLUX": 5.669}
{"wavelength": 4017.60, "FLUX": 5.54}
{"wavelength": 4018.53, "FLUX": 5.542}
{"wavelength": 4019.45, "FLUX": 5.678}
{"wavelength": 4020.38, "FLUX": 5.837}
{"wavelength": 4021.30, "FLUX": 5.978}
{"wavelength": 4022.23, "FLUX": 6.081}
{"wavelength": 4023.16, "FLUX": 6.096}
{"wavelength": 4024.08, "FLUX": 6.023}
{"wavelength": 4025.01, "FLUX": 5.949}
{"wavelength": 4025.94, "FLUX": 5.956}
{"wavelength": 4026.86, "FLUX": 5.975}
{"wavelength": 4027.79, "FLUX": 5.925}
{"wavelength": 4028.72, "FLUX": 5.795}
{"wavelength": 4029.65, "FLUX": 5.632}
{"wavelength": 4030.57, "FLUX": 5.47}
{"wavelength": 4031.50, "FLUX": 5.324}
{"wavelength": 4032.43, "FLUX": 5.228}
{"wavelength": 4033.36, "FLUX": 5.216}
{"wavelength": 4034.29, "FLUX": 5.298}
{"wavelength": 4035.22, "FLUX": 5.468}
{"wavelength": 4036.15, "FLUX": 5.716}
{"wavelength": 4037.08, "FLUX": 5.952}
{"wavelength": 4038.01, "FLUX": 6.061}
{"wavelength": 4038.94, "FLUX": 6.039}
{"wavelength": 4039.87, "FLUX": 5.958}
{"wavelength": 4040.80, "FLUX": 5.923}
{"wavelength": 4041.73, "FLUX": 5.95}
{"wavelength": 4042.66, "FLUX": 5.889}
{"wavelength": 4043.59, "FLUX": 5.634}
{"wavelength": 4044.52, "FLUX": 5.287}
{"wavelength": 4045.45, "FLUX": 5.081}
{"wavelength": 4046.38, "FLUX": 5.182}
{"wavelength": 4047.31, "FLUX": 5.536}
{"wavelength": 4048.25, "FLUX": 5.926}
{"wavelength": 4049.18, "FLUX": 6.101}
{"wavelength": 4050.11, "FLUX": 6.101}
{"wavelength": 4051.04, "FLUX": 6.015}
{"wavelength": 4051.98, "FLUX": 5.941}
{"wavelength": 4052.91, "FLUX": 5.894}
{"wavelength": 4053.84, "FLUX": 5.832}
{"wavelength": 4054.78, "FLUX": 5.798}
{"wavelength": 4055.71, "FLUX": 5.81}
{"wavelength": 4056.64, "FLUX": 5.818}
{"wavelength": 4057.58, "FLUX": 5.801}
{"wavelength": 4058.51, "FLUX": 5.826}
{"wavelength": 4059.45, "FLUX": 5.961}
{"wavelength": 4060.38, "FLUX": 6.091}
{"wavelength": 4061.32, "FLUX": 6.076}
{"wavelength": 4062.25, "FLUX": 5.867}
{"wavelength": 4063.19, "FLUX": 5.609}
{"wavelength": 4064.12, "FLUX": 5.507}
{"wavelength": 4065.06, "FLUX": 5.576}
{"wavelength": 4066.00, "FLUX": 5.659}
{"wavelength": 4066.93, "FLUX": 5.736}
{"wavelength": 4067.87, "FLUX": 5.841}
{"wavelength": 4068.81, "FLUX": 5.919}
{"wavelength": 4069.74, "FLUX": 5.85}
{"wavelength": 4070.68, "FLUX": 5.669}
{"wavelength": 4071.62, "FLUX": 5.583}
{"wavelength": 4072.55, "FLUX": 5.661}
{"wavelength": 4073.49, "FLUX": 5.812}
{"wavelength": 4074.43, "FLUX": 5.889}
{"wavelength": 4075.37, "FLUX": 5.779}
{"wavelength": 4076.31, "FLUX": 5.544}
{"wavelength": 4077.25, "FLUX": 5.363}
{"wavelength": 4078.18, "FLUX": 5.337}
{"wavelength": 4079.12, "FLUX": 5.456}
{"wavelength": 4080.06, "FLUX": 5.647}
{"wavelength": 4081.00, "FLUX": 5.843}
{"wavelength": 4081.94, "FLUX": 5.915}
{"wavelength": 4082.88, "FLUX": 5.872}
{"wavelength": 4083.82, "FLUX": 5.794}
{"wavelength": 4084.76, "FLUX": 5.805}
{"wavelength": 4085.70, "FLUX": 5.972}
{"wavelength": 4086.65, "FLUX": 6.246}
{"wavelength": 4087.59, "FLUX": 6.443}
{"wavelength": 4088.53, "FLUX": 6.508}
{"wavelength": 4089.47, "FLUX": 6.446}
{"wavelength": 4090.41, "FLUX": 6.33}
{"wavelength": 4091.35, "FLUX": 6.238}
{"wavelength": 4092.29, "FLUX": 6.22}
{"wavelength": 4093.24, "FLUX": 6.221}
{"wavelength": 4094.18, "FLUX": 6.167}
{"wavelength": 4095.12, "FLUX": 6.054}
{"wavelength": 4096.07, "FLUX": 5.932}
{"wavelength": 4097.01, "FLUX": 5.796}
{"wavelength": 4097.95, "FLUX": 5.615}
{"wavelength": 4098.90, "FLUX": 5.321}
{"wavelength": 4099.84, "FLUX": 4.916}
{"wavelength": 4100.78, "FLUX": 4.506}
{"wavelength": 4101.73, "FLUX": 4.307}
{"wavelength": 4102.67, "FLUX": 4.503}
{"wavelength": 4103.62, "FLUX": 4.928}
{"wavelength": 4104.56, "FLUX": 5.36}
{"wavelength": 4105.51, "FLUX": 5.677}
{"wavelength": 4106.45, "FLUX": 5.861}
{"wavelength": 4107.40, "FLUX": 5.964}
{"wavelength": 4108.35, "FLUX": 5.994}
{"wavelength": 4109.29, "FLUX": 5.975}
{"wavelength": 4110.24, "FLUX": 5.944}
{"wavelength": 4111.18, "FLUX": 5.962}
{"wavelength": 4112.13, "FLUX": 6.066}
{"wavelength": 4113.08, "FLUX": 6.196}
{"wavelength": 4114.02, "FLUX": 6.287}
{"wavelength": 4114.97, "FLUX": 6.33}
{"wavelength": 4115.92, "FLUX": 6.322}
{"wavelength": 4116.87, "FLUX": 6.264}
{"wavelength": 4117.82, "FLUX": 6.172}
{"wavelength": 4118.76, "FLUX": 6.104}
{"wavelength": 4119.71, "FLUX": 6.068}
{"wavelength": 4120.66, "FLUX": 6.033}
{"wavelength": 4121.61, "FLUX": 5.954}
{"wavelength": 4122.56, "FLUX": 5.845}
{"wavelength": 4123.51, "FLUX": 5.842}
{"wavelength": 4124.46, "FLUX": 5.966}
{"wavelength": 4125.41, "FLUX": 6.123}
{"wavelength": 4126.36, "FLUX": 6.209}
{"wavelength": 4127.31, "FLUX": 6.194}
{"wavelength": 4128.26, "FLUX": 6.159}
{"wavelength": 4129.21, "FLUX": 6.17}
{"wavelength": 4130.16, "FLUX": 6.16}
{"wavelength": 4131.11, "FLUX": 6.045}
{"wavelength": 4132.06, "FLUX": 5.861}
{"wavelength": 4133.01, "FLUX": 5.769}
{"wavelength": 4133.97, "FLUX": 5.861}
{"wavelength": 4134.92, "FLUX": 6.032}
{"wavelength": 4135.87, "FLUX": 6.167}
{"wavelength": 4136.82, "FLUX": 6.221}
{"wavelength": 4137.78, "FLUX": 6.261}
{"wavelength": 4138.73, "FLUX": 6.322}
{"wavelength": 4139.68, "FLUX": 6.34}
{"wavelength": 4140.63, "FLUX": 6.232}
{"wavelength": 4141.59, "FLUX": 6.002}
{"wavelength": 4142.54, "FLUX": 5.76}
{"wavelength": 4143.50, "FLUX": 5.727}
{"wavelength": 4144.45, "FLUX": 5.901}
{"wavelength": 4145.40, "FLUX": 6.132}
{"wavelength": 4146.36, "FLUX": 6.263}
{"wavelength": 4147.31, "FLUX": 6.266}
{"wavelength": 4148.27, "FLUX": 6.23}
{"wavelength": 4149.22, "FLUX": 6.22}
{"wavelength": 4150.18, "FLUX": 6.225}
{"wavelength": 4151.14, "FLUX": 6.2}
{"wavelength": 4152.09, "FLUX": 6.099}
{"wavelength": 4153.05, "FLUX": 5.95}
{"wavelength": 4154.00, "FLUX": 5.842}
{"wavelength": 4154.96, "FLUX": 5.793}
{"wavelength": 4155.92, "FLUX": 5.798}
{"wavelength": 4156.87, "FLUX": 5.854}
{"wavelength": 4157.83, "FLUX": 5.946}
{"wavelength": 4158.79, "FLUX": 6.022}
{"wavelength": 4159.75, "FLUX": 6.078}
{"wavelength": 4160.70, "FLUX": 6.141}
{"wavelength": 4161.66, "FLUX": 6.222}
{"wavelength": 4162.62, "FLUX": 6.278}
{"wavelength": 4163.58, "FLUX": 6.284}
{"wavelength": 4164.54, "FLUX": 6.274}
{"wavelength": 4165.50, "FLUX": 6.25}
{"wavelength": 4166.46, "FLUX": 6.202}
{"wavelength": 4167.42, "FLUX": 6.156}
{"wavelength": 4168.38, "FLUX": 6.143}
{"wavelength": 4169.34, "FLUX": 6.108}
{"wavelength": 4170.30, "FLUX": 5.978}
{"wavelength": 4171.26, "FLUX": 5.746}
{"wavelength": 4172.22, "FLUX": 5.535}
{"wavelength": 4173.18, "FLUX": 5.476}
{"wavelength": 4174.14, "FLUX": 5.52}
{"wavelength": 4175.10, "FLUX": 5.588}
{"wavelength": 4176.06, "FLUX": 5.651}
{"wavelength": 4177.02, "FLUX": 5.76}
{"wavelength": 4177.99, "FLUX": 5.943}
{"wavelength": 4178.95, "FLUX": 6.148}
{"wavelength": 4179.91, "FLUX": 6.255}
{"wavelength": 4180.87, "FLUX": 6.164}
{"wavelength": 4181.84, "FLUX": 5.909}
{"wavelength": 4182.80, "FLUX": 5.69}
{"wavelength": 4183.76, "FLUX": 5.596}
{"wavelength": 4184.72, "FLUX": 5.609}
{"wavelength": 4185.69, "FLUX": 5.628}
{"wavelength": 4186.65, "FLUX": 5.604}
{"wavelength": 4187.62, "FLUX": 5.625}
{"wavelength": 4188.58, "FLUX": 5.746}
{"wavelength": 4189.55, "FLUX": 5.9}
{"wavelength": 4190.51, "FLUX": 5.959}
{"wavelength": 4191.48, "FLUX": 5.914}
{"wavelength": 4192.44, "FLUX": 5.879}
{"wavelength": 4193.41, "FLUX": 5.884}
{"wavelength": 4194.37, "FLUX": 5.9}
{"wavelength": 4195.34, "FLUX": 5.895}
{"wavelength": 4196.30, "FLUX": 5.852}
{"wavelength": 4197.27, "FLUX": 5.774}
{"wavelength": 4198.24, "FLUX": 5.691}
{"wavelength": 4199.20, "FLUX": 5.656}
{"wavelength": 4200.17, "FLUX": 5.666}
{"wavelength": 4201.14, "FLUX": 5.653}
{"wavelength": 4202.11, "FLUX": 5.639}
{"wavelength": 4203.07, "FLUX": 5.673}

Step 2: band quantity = 11.85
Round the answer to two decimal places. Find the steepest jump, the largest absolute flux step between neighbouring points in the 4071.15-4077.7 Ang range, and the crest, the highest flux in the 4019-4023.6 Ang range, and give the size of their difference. 5.86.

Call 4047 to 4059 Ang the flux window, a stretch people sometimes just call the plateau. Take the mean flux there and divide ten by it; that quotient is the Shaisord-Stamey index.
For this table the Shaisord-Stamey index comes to 1.70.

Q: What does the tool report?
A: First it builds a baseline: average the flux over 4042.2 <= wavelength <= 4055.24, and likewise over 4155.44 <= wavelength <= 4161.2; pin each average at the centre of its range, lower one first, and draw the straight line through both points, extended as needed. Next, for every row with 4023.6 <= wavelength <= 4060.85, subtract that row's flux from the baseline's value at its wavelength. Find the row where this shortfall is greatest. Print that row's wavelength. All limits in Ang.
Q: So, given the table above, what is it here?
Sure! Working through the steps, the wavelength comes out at 4045.45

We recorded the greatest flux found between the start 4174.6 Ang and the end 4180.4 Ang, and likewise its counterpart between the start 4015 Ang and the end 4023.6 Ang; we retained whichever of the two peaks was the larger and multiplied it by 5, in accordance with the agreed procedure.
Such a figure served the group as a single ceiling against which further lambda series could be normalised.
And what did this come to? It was 31.3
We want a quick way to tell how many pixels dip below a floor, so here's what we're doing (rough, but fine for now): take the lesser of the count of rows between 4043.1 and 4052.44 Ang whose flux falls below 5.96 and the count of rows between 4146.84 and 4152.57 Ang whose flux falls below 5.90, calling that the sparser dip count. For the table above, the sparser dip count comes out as 0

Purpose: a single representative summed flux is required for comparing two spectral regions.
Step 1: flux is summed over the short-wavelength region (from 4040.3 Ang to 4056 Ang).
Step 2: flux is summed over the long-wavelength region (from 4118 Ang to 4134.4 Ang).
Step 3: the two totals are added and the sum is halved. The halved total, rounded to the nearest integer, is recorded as 100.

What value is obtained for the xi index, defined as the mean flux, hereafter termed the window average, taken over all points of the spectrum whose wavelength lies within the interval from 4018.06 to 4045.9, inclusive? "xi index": 5.73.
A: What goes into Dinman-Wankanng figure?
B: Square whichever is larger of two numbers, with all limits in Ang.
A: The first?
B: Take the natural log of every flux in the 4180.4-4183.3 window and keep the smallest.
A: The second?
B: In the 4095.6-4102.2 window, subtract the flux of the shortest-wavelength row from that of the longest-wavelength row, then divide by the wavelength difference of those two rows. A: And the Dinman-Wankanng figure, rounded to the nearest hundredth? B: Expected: 3.02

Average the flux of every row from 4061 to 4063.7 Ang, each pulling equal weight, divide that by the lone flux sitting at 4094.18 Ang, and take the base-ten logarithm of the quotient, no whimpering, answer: -0.02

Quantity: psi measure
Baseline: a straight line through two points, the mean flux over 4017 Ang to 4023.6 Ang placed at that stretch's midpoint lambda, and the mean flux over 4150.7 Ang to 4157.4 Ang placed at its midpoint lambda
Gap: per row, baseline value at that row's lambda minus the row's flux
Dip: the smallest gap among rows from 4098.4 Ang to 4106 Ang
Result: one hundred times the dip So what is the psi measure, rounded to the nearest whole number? 22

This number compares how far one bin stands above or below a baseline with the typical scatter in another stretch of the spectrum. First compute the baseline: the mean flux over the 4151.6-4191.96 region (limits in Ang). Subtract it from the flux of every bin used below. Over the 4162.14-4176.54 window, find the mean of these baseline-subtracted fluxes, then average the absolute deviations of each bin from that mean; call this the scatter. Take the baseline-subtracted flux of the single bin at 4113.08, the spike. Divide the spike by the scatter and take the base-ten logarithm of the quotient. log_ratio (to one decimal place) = 0.0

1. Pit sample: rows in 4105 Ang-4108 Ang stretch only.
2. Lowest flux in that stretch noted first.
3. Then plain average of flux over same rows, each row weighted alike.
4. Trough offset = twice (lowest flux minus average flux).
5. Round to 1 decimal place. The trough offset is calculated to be -0.3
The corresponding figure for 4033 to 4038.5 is -0.8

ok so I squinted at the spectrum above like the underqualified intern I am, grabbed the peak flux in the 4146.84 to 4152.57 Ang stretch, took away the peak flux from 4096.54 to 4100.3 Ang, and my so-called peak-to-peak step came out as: 0.47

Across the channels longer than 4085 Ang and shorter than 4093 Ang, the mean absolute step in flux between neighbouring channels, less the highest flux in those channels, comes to -6.39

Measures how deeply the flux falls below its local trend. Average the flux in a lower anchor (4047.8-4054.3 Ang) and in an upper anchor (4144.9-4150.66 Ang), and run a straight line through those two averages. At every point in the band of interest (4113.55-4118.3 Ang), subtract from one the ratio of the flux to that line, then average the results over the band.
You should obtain -0.022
